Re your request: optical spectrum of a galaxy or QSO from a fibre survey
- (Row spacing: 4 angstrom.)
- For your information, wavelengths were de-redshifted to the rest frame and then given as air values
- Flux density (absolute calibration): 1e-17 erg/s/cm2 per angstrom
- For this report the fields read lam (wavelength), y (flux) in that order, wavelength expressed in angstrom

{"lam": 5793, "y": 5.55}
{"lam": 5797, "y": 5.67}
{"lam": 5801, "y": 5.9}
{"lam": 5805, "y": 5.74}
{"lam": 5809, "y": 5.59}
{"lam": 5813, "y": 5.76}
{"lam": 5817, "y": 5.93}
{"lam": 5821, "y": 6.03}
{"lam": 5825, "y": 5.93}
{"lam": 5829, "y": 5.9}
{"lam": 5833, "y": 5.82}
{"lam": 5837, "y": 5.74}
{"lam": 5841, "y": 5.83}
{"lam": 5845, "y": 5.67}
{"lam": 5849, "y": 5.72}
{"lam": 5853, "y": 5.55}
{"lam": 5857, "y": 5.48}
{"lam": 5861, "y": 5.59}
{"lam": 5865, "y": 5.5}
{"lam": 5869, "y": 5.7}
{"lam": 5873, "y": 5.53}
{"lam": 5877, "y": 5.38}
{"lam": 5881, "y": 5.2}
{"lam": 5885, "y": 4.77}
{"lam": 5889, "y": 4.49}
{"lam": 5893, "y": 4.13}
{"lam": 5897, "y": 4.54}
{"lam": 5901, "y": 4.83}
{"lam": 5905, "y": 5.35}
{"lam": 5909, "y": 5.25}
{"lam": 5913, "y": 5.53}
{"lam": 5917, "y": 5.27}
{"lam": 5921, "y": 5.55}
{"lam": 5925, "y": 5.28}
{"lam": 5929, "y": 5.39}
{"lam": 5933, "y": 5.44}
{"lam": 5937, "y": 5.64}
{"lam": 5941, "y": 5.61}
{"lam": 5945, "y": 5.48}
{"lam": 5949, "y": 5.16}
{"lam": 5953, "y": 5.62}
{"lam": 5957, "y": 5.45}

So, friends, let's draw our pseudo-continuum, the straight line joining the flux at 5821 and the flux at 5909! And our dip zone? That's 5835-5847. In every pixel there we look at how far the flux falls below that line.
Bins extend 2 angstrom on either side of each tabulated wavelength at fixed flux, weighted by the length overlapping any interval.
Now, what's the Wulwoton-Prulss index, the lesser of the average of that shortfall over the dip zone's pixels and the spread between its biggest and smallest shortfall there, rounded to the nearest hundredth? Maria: 0.11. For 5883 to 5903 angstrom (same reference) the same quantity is 0.77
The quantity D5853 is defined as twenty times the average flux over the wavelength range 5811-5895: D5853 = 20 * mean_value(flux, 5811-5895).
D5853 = 110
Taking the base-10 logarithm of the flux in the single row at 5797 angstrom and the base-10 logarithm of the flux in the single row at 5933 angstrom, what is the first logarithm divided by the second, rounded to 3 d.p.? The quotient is 1.024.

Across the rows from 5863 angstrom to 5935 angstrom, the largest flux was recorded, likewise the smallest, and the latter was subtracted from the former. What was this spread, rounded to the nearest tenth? 1.6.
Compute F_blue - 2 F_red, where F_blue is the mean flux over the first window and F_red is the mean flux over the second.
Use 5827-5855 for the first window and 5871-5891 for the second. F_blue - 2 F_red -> -4.4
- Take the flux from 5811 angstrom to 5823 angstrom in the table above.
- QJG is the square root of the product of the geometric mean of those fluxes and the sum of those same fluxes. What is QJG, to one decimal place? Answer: 10.2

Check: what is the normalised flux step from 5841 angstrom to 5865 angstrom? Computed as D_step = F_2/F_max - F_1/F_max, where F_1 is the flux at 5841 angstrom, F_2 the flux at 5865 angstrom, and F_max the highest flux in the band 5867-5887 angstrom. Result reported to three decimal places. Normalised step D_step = -0.058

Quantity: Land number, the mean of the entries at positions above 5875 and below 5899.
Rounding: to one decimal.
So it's 4.8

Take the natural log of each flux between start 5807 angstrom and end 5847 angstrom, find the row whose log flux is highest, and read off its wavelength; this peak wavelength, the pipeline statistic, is 5821 angstrom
